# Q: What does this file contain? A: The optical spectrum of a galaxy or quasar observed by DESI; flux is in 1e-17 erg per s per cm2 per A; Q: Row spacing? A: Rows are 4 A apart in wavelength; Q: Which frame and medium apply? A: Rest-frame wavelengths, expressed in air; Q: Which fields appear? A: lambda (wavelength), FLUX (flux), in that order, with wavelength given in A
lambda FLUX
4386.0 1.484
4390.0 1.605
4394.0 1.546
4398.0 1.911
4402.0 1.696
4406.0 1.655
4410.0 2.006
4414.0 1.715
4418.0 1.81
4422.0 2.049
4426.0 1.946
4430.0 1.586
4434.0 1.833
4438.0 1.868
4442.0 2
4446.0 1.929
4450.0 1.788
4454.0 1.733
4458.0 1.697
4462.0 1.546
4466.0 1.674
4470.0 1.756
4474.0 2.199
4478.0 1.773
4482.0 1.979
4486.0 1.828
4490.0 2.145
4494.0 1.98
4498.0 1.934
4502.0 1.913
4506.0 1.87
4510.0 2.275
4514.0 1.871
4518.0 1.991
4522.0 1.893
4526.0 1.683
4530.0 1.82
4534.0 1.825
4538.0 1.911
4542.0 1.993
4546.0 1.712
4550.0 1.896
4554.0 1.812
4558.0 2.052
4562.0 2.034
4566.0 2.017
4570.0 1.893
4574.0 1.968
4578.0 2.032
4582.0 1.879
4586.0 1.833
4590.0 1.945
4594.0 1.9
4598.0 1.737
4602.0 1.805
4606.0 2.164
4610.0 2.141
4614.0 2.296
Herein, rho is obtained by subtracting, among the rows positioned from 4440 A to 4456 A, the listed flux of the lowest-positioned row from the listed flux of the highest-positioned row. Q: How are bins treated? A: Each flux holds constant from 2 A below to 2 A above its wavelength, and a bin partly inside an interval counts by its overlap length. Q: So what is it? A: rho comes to -0.27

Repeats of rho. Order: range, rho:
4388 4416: 0.11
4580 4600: -0.14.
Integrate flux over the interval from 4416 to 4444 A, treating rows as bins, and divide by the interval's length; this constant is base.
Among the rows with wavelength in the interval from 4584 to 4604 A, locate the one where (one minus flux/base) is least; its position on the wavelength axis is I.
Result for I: 4590.0 A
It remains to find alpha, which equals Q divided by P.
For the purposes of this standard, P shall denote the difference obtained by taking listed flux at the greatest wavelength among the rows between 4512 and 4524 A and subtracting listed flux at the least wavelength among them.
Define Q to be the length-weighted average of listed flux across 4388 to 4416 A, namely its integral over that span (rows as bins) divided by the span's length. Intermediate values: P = 0.02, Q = 1.73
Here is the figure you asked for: 79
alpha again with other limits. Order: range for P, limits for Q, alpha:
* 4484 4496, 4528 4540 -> 12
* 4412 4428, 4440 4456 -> 8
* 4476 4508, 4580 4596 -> 19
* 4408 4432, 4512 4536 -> -4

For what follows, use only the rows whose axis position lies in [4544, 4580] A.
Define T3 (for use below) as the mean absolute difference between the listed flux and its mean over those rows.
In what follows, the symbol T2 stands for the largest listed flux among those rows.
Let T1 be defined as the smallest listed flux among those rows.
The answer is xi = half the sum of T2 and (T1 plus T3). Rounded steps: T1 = 1.712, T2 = 2.052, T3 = 0.09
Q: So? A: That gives 1.93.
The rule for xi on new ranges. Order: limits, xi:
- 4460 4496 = 1.96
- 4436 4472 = 1.83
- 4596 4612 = 2.05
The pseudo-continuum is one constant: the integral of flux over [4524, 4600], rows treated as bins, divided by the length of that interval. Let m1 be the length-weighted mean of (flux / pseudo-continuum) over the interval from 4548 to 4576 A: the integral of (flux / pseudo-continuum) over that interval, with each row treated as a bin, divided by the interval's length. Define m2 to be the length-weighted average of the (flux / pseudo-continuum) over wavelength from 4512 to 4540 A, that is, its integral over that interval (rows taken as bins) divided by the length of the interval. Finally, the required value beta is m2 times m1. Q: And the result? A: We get 1.01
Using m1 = 1.032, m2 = 0.98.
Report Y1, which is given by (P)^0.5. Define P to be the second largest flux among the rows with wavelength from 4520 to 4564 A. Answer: 1.426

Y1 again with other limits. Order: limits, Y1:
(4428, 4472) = 1.389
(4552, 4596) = 1.426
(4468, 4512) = 1.483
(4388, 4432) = 1.416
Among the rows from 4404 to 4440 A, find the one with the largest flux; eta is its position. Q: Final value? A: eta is 4422.0 A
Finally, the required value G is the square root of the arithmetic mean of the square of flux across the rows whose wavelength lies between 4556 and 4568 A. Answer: 2.03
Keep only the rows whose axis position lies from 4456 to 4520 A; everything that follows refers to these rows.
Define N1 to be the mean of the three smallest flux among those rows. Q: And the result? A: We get 1.64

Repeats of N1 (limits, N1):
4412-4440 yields 1.70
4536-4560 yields 1.81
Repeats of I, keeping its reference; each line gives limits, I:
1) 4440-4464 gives 4442.0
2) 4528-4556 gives 4542.0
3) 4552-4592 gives 4558.0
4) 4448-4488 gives 4474.0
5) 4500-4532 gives 4510.0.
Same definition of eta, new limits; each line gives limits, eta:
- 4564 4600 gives 4578.0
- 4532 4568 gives 4558.0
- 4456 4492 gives 4474.0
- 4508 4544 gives 4510.0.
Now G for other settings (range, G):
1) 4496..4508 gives 1.91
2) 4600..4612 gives 2.04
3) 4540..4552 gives 1.87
